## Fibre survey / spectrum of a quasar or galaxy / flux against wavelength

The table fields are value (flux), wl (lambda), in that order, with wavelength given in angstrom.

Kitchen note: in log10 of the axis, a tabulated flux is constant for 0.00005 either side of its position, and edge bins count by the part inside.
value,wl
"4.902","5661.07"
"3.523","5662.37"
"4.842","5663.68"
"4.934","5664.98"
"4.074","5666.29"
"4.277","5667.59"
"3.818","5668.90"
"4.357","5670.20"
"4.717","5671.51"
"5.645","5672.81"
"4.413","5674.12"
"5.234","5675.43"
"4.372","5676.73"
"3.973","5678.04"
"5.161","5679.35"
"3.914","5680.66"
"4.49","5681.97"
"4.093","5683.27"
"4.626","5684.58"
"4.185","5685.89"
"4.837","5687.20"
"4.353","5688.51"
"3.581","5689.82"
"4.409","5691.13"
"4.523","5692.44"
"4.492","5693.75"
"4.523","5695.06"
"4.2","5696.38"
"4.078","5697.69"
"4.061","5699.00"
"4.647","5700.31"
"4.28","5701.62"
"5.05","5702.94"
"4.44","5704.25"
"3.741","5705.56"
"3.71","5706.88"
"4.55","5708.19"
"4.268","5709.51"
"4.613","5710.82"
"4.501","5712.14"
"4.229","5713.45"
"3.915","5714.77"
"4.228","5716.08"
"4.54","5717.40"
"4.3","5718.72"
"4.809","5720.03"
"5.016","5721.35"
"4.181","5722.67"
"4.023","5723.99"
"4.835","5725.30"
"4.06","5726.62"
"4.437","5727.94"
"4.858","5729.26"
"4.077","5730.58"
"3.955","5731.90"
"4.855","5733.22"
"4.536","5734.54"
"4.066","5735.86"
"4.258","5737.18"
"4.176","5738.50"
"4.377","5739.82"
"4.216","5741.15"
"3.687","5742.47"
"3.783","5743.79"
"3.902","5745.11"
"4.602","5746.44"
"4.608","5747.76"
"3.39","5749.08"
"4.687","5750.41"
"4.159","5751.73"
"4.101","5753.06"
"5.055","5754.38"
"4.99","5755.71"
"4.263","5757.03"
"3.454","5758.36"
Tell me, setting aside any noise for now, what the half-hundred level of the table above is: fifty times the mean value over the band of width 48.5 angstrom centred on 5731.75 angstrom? 217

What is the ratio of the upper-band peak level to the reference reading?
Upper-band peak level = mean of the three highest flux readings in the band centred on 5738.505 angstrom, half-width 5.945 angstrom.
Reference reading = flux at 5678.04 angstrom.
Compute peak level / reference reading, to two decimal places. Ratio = 1.16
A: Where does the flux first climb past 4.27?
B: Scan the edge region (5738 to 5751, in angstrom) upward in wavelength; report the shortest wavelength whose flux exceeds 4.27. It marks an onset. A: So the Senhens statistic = 5739.82 angstrom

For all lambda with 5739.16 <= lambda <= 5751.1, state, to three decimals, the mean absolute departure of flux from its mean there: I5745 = 0.399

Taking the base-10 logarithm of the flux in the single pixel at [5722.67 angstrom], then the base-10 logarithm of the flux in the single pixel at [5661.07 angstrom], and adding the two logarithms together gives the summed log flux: 1.31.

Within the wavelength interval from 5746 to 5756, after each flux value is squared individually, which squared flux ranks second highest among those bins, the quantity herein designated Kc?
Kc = 25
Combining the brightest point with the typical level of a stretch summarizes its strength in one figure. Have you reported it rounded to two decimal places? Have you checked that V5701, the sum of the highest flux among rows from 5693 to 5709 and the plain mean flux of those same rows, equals 9.36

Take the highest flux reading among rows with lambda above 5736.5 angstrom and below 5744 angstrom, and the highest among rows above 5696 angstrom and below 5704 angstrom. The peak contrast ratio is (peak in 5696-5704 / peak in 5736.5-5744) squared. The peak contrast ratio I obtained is 1.33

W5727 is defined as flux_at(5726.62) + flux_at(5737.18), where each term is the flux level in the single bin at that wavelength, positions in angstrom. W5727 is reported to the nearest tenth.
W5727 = 8.3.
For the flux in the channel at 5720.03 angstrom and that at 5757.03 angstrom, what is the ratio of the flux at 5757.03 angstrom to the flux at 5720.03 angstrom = 0.89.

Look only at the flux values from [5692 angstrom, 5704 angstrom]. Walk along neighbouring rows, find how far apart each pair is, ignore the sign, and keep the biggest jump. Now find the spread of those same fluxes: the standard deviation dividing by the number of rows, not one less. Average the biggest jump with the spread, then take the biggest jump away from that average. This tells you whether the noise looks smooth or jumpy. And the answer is -0.237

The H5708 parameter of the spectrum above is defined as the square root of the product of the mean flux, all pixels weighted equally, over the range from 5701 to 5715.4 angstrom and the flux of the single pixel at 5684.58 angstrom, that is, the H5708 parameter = 4.46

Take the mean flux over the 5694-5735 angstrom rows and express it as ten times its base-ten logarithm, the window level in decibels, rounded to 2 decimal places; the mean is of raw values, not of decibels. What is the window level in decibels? 6.41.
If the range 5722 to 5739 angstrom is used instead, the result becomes 6.37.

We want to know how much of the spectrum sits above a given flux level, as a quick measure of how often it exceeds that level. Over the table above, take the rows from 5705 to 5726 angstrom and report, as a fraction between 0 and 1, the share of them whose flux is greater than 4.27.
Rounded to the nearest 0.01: 0.50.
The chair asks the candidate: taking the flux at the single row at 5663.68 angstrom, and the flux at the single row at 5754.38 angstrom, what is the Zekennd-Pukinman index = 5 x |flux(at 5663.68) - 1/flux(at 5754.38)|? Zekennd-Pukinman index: 23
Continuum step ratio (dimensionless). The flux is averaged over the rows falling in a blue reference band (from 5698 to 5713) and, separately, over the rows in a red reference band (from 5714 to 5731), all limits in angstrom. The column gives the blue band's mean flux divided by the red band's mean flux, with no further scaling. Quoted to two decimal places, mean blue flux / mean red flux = 0.99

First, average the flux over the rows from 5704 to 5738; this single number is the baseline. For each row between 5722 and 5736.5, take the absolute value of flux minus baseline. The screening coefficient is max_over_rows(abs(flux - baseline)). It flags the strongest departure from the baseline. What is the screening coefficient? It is 0.51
